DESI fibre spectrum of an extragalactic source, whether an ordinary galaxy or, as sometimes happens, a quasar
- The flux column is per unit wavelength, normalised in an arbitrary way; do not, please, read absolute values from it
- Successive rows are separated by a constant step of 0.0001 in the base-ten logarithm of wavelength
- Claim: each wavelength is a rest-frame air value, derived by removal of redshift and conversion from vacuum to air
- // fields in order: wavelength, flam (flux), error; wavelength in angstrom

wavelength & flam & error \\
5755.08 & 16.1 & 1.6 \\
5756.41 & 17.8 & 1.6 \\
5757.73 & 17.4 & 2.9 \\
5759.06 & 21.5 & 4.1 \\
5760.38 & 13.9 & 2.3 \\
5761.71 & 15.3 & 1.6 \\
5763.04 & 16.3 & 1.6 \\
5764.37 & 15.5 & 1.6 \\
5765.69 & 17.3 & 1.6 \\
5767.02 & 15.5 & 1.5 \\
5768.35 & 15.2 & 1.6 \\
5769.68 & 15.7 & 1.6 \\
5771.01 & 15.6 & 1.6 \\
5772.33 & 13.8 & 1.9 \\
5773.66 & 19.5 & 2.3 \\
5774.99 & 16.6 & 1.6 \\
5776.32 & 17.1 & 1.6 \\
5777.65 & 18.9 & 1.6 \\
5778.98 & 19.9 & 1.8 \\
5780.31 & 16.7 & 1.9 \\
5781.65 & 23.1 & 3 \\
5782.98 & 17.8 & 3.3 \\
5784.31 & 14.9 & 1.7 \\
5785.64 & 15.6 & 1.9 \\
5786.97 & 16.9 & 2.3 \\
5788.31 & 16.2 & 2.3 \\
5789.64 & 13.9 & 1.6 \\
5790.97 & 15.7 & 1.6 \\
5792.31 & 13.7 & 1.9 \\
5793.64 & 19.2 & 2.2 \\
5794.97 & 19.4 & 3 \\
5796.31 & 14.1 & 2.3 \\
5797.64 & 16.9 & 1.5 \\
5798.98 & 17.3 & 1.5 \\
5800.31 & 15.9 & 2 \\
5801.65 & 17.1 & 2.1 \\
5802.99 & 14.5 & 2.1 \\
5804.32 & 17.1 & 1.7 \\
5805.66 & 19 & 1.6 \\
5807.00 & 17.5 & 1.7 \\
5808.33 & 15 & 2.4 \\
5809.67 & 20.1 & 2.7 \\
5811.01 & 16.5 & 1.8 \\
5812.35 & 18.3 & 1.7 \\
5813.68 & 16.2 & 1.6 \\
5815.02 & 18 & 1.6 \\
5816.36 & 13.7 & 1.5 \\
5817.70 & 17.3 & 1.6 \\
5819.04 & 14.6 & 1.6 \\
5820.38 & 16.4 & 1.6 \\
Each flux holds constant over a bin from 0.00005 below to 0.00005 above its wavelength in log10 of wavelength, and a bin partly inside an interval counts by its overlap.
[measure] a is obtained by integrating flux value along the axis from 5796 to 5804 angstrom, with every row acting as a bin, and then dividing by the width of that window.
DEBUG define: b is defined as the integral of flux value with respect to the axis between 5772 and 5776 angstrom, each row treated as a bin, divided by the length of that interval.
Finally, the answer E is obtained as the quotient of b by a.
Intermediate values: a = 16.1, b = 16.9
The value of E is 1.05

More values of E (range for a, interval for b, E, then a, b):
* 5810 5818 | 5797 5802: 1.00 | 16.8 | 16.8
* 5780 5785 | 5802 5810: 0.94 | 18.2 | 17.1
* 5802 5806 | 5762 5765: 0.95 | 16.7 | 15.8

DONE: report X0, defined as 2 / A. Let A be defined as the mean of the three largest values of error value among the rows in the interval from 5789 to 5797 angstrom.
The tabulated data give 0.80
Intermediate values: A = 2.50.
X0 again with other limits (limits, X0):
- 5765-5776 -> 1.03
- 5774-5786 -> 0.73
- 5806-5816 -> 0.87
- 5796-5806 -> 0.92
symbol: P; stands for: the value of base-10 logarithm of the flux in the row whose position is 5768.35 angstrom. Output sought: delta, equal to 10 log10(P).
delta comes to 0.73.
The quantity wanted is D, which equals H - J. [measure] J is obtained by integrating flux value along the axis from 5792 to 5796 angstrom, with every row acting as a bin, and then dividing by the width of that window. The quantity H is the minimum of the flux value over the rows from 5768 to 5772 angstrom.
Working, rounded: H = 15.2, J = 17.5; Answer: -2.3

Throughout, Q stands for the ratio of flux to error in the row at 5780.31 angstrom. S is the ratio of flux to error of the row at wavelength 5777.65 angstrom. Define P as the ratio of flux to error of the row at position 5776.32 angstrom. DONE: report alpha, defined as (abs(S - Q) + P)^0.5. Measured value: 3.70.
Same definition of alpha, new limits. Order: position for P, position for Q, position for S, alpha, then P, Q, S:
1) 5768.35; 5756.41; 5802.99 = 3.70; 9.5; 11.1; 6.9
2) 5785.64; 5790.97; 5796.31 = 3.45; 8.2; 9.8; 6.1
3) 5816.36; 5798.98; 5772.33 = 3.66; 9.1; 11.5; 7.3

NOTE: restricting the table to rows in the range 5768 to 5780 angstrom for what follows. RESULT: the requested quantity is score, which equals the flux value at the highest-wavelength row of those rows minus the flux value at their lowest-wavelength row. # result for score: 5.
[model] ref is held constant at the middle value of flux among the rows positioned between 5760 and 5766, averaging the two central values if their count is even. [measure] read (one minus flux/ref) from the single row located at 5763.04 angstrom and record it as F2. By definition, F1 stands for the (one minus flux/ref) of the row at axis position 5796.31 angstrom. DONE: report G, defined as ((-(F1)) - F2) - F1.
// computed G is -0.13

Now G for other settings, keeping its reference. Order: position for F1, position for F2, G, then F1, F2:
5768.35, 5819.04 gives -0.10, 0.02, 0.06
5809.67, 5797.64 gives 0.68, -0.30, -0.09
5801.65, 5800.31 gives 0.23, -0.10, -0.03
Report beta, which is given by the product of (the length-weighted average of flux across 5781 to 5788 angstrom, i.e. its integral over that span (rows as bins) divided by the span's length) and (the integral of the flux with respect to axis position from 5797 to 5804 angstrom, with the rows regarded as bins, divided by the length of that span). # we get 288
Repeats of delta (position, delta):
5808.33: 0.70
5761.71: 0.74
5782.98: 0.97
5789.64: 0.58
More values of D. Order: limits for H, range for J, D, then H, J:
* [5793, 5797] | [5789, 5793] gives -0.4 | 14.1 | 14.5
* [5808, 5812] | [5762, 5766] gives -1.2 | 15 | 16.2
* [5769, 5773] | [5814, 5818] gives -2.4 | 13.8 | 16.2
